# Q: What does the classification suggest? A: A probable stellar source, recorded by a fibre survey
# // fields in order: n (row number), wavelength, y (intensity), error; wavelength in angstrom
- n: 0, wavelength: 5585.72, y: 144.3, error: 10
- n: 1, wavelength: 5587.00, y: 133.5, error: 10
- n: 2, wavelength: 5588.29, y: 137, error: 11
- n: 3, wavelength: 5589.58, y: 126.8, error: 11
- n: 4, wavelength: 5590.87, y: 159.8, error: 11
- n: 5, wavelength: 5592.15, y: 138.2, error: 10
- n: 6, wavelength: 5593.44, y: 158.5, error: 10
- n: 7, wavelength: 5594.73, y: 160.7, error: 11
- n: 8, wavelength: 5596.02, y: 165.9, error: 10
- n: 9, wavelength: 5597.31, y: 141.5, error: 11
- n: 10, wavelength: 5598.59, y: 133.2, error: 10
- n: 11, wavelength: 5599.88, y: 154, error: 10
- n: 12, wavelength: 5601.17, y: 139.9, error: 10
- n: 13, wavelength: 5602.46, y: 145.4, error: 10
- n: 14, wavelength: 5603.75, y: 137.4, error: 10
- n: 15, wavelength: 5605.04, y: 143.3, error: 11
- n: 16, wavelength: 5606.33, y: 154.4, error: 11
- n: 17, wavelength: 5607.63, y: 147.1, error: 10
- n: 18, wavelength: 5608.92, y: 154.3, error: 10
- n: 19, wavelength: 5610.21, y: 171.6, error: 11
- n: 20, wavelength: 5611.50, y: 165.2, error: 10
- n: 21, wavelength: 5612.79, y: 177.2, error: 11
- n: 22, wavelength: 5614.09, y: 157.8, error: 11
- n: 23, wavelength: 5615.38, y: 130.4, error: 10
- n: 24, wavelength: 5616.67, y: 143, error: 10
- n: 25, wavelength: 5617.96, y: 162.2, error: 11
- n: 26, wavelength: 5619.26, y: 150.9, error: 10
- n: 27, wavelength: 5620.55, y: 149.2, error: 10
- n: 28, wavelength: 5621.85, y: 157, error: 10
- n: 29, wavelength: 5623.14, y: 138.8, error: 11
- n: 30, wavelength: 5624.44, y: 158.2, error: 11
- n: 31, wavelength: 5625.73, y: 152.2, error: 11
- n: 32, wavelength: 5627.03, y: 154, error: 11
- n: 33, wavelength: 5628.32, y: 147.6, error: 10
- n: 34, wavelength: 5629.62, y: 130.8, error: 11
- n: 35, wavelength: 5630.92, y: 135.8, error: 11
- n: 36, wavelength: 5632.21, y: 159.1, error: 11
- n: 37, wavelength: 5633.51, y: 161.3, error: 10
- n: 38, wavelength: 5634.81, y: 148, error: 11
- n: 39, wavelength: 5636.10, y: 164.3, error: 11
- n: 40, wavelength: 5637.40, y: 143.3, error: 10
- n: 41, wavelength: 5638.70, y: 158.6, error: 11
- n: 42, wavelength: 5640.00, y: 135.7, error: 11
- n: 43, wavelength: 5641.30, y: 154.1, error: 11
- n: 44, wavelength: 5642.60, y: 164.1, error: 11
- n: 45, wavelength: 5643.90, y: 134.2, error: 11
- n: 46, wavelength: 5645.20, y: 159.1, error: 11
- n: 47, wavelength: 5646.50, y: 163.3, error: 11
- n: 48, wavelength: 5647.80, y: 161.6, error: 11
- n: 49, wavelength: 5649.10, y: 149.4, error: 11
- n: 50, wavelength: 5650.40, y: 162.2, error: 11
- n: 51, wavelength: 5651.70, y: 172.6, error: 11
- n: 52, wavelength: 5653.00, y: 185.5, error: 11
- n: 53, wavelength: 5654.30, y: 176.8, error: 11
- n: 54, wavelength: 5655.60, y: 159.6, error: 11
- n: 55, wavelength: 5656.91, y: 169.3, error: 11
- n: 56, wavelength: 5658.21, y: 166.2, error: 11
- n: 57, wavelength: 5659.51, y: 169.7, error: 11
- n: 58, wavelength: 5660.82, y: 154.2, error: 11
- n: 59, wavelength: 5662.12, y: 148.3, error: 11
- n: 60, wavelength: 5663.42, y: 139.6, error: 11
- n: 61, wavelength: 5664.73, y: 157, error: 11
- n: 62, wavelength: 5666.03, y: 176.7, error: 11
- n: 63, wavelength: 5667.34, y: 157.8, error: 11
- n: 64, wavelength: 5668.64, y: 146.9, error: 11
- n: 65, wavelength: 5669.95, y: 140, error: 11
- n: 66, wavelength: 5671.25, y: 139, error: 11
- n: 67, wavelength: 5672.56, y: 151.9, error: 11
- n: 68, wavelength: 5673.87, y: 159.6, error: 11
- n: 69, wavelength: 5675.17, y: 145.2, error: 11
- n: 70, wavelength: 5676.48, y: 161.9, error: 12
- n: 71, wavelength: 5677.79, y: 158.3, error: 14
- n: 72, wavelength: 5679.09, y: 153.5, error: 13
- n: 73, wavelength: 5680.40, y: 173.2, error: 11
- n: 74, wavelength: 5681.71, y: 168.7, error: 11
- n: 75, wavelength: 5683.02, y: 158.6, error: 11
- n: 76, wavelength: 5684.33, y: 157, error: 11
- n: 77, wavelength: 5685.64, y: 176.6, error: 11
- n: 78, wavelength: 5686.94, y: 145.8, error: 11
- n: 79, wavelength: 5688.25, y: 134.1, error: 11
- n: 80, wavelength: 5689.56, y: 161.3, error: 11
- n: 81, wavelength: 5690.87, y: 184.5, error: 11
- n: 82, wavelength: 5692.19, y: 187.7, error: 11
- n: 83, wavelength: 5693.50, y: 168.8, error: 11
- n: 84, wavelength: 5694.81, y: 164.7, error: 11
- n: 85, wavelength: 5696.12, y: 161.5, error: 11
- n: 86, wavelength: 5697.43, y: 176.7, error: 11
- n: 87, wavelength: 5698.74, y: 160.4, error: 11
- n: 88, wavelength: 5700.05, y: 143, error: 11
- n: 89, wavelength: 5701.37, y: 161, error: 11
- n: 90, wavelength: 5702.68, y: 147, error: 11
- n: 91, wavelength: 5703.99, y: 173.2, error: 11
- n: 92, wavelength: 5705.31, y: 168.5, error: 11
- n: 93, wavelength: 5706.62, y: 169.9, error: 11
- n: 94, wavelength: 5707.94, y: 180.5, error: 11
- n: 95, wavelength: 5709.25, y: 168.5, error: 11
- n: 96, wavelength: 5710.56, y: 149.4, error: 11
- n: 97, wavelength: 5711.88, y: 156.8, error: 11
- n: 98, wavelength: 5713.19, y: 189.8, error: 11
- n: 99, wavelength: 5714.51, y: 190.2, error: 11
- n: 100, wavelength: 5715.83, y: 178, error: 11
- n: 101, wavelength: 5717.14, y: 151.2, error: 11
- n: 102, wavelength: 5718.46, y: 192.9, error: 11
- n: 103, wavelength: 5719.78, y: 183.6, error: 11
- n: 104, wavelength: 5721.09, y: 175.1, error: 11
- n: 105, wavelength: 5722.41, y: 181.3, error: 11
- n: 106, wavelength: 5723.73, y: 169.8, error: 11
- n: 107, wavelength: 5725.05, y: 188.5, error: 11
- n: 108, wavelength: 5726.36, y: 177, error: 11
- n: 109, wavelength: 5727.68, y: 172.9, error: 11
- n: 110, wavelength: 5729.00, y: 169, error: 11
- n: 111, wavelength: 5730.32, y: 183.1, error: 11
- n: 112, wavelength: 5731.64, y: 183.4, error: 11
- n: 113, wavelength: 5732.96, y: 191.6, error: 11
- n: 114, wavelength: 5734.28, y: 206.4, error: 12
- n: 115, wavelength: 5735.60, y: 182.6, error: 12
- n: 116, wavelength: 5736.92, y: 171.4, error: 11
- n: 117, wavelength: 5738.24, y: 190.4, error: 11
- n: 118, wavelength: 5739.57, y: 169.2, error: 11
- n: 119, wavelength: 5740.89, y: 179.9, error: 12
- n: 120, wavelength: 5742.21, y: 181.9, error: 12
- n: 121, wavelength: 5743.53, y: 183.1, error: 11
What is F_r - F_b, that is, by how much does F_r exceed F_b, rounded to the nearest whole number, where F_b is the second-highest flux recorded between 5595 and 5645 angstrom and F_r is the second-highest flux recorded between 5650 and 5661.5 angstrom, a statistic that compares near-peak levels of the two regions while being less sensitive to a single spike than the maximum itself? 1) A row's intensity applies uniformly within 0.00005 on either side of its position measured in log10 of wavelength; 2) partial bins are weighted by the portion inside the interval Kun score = 5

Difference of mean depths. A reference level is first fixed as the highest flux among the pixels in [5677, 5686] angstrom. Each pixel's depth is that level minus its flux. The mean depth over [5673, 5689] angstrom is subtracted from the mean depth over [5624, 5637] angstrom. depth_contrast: 7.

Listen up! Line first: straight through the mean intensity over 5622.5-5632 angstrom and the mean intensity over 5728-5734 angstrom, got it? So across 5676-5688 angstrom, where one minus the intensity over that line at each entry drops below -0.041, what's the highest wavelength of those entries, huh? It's 5685.64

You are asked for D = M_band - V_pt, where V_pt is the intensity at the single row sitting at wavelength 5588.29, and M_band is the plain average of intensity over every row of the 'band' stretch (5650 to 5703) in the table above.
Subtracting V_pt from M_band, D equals 24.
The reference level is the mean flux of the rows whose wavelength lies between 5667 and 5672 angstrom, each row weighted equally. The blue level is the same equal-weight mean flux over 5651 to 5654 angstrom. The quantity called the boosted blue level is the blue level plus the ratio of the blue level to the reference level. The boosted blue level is 180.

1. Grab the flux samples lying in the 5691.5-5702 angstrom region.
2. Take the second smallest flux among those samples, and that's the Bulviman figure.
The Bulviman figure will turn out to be 160.4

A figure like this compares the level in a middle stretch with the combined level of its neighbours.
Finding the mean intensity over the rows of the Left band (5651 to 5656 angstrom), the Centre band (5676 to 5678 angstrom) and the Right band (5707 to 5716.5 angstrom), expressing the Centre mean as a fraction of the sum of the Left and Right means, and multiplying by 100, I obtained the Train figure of 46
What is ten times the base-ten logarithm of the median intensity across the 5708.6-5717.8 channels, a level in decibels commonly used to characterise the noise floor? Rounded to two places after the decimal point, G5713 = 22.27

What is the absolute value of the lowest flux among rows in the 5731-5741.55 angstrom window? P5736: 169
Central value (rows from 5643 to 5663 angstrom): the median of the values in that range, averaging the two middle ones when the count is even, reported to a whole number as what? 162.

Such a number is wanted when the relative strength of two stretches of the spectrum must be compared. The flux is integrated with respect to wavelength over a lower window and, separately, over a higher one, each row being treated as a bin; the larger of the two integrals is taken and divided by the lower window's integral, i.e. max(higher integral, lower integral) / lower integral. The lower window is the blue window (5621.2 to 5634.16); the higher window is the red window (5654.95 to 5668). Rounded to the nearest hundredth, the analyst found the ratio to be 1.08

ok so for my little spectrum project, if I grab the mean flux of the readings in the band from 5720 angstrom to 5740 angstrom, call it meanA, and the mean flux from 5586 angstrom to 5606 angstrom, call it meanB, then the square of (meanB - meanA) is 1280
